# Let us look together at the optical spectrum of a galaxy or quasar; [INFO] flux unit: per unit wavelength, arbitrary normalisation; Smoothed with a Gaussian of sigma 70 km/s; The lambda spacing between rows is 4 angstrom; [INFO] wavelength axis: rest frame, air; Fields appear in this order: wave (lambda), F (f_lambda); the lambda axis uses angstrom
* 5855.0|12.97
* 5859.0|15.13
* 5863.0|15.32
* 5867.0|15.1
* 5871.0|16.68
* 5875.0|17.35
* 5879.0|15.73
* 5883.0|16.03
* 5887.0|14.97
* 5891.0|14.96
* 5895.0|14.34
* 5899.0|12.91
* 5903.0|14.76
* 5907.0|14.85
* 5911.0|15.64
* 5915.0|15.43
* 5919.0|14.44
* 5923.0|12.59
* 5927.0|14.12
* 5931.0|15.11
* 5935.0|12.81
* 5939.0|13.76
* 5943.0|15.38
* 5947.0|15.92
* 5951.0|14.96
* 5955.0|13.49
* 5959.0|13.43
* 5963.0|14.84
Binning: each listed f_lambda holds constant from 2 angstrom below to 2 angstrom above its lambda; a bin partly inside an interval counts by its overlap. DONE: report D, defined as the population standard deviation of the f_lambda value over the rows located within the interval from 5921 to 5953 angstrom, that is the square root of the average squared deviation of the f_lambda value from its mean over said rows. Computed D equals 1.14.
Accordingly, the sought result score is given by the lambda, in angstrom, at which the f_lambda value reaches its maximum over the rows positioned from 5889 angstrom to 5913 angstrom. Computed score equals 5911.0 angstrom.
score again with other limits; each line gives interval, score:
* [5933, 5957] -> 5947.0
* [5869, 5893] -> 5875.0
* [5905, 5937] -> 5911.0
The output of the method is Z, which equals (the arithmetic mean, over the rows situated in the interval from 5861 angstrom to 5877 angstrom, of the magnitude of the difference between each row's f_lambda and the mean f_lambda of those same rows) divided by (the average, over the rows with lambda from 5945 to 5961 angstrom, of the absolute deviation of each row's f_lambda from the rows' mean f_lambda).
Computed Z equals 0.9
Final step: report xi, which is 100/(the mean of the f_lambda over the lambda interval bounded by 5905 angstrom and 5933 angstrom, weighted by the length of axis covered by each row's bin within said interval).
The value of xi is 6.85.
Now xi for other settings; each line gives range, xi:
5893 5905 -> 7.14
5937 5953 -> 6.66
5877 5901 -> 6.75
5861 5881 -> 6.24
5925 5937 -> 7.14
